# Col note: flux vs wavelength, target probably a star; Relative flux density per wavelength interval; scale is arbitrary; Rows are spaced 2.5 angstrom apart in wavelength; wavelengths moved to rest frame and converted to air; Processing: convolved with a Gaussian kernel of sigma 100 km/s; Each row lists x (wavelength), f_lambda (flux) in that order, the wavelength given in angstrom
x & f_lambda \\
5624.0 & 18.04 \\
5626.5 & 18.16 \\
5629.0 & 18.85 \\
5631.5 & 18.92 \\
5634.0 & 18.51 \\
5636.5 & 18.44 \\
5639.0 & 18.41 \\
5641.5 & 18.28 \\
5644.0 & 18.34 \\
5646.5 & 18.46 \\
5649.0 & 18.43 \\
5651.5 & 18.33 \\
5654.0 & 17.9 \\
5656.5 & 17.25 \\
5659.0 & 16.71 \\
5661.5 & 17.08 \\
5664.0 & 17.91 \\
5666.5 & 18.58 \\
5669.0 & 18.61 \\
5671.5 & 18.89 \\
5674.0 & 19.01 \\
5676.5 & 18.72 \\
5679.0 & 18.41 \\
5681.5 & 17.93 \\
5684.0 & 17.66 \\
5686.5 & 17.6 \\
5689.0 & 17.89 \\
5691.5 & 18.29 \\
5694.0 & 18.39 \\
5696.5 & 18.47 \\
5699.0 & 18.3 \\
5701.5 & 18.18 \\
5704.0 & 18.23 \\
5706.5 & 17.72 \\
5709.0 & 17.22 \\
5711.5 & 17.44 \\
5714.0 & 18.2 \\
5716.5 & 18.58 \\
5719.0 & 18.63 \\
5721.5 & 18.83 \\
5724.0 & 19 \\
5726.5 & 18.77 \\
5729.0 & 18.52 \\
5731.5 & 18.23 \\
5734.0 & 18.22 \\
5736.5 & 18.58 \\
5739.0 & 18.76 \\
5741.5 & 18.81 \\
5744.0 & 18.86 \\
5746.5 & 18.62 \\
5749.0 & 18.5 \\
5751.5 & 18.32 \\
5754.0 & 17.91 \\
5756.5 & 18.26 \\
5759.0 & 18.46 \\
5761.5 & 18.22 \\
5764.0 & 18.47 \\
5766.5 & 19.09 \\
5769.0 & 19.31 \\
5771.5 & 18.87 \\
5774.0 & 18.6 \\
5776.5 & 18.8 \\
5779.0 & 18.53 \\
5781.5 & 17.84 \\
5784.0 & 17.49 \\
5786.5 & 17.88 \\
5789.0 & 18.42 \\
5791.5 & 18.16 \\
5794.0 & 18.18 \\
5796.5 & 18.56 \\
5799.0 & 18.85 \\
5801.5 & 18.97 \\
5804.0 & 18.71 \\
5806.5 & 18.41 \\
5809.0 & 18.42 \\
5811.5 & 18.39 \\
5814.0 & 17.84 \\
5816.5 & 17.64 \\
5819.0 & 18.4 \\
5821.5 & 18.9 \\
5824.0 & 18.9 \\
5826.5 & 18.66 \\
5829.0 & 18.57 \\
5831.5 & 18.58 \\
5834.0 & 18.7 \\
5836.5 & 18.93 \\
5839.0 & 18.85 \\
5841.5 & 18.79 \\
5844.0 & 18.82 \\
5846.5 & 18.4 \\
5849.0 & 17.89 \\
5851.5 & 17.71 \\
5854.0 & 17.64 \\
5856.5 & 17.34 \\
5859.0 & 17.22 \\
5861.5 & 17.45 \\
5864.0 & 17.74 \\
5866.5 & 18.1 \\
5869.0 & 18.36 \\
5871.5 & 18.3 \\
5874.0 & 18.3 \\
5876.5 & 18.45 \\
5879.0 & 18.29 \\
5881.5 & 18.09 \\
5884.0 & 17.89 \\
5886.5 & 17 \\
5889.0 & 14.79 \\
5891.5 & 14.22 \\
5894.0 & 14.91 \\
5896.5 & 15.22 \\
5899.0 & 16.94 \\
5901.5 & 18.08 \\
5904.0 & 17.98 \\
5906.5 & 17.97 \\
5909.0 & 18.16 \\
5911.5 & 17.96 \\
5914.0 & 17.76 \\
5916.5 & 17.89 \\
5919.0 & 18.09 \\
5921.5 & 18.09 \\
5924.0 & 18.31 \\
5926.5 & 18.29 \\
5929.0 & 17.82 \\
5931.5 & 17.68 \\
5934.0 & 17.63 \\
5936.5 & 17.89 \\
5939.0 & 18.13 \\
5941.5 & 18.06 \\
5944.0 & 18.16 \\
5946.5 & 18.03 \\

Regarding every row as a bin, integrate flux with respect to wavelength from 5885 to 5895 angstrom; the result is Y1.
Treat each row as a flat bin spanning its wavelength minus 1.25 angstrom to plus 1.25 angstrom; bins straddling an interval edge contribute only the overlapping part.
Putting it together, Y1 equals 153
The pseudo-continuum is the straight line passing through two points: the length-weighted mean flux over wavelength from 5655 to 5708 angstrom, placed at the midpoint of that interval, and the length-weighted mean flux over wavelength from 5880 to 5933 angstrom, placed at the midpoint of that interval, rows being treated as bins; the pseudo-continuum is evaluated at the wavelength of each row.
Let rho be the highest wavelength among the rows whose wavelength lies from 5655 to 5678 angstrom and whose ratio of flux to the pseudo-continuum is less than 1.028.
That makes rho 5669.0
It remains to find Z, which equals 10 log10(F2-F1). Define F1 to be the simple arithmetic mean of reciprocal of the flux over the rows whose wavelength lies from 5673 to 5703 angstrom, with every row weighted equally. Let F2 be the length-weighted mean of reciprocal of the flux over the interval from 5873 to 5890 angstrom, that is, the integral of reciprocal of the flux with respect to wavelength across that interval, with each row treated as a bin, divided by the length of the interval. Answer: -26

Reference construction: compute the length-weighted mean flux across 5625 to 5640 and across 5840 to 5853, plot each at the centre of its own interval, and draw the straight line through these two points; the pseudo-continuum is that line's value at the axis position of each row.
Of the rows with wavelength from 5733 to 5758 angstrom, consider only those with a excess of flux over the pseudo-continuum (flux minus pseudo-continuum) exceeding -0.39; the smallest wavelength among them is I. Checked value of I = 5734.0 angstrom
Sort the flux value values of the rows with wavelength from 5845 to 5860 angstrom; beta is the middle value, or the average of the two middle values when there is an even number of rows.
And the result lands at 17.7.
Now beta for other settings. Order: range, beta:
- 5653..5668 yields 17.6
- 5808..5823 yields 18.4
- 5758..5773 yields 18.7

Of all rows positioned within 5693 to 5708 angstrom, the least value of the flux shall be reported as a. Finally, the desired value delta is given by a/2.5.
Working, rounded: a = 17.72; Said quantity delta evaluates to 7.1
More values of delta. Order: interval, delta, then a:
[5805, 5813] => 7.4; 18.39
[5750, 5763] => 7.2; 17.91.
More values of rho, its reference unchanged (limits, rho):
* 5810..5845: 5816.5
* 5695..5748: 5734.0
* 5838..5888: 5886.5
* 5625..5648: 5646.5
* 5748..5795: 5794.0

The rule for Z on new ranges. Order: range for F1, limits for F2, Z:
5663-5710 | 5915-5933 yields -32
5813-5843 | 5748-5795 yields -33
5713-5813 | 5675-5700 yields -30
